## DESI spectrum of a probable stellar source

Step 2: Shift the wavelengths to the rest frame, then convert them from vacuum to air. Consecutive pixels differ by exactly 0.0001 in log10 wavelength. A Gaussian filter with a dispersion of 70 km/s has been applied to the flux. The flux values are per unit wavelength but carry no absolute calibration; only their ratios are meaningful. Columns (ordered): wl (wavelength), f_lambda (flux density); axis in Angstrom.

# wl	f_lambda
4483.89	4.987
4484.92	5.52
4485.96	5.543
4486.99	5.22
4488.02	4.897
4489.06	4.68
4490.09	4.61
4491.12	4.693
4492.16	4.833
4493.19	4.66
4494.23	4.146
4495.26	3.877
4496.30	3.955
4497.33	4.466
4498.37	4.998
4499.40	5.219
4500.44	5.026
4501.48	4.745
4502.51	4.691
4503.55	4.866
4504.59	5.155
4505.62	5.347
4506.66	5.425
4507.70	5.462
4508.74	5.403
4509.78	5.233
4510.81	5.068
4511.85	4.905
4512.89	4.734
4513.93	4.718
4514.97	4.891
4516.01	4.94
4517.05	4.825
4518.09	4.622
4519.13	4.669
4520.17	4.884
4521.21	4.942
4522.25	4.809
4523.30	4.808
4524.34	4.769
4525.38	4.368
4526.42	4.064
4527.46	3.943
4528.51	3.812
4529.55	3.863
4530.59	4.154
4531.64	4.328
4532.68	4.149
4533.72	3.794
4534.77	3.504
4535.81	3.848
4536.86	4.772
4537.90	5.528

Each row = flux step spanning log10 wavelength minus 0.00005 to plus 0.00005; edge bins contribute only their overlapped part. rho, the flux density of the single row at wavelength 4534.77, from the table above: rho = 3.504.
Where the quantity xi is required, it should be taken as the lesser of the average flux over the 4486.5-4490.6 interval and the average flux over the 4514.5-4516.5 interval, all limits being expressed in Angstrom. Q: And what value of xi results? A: 4.85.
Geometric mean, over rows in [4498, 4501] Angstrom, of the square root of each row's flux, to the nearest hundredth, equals 2.25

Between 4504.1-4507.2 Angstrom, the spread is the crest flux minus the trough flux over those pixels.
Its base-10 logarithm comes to -0.57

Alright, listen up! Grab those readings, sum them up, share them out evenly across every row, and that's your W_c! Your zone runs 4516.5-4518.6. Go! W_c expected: 4.7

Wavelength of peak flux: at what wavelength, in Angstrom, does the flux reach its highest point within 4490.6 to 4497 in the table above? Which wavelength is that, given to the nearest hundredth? 4492.16 Angstrom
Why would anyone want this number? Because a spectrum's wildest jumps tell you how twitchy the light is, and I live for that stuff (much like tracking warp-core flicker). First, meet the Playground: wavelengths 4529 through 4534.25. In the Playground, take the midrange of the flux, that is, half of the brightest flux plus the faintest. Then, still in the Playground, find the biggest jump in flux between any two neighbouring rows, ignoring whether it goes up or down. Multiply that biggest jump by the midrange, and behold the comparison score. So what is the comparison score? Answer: 1.44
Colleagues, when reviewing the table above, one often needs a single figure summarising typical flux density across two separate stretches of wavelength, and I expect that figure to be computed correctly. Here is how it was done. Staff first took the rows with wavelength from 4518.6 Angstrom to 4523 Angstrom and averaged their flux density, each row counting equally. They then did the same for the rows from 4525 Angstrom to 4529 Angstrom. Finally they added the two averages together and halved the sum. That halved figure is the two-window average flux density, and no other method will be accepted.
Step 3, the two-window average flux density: 4.4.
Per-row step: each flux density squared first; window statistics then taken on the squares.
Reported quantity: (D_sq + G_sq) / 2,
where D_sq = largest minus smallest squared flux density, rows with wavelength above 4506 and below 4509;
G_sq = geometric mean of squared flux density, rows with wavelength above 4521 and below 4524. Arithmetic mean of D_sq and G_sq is 12.1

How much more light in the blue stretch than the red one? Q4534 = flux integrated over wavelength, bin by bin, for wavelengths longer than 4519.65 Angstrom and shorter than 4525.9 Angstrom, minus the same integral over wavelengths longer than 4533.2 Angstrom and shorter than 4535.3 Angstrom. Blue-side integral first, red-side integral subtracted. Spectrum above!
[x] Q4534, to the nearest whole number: 22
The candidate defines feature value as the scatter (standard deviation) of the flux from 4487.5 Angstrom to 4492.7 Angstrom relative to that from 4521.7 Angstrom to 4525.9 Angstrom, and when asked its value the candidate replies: 0.6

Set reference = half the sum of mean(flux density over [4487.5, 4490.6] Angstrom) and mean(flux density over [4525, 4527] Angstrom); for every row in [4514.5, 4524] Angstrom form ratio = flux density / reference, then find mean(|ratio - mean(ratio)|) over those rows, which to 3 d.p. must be 0.019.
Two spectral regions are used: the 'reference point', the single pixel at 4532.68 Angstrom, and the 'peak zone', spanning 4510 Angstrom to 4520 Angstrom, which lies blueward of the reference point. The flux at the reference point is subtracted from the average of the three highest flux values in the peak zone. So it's 0.82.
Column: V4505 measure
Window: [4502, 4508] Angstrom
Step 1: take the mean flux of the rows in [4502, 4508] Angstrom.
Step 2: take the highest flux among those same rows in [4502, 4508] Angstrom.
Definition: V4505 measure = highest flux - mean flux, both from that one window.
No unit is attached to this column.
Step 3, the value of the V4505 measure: 0.3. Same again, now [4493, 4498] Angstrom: 0.4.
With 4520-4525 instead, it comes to 0.1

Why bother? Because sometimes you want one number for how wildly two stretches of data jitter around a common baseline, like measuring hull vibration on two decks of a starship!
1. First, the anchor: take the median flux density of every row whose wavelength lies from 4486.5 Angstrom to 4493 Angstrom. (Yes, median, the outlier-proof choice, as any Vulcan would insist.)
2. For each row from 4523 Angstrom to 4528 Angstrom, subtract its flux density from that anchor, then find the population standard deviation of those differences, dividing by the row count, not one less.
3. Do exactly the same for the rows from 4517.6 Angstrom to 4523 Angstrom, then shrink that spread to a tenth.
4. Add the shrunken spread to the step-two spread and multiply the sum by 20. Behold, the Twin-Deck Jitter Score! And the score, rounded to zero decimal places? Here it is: 7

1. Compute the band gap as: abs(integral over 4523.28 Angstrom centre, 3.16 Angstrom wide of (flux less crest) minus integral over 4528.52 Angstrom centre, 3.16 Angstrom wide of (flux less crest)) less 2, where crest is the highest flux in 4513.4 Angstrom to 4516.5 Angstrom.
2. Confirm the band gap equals 0.9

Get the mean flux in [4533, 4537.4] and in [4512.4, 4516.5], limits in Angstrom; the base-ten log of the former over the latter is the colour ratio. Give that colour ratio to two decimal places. -0.08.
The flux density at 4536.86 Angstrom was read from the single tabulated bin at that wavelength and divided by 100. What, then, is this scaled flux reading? 0.048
